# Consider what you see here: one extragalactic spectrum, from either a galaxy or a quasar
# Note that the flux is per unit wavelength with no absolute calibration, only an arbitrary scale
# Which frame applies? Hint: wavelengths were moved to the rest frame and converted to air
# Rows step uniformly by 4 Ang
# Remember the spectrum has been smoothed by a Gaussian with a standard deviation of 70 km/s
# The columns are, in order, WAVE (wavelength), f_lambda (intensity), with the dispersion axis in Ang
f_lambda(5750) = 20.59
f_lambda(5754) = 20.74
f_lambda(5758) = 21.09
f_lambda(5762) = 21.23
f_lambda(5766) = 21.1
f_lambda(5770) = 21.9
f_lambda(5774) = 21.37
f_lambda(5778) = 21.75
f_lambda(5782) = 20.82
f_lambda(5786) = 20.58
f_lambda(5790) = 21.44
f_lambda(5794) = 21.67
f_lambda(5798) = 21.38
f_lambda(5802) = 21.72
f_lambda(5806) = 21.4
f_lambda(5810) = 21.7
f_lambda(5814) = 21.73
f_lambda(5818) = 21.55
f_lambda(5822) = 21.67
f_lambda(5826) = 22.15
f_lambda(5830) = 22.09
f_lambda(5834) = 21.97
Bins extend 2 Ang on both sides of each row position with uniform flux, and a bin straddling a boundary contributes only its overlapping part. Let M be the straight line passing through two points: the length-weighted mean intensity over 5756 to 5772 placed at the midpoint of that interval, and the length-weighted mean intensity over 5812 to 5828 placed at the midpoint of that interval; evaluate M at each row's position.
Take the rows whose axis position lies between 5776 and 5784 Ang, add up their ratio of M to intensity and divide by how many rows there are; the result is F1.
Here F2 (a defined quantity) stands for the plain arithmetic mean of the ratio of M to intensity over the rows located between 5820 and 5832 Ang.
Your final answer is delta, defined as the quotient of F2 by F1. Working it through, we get 0.98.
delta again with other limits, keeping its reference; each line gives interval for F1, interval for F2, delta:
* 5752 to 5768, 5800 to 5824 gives 0.99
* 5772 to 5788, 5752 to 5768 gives 1.00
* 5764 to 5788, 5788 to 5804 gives 0.99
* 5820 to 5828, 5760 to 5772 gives 1.00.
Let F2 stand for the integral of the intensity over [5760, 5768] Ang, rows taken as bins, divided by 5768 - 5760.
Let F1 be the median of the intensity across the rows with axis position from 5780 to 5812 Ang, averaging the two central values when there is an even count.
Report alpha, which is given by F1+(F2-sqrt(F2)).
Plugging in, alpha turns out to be 37.98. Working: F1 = 21.4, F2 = 21.2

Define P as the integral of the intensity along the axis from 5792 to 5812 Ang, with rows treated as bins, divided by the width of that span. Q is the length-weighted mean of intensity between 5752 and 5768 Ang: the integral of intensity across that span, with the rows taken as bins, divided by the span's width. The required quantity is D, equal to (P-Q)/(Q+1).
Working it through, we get 0.02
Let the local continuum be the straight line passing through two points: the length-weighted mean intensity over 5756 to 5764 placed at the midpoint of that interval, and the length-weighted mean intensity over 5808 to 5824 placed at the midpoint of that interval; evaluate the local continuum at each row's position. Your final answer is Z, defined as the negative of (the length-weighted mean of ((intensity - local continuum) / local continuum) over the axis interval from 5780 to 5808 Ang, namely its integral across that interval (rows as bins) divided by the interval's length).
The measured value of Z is 0.008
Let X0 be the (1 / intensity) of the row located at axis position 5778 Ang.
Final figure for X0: 0.0460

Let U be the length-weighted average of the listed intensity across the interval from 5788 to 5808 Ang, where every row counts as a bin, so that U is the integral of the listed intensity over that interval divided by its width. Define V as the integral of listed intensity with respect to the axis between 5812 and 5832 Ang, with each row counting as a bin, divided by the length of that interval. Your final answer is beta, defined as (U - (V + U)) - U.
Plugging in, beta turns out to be -43.4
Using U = 21.5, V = 21.8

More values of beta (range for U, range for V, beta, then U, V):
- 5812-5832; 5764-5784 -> -43.2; 21.8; 21.4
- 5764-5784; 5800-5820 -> -43.0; 21.4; 21.6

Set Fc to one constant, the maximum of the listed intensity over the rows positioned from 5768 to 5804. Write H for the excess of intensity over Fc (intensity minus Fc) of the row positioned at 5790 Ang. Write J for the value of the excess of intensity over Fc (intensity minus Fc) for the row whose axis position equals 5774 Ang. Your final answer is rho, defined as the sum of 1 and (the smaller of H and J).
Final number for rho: 0.5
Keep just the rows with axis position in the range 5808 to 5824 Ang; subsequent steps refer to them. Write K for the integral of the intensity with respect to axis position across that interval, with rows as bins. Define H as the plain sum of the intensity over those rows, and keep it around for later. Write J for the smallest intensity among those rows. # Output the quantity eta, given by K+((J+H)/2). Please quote 401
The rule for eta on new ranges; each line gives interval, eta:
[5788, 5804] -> 399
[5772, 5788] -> 391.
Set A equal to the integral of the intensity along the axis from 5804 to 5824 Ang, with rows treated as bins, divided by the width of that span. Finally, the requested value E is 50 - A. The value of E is 28.39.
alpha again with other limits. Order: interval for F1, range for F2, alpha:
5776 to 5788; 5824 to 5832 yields 38.24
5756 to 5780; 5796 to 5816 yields 38.24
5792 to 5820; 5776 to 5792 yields 38.22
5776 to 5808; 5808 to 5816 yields 38.48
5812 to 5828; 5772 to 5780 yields 38.62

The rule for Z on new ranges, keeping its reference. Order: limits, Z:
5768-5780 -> -0.018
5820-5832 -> -0.010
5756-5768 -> 0.002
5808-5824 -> 0.000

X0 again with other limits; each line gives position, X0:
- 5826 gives 0.0451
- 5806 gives 0.0467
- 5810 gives 0.0461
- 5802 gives 0.0460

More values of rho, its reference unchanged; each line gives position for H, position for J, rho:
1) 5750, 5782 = -0.3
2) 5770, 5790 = 0.5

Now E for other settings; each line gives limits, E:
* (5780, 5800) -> 28.82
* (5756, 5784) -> 28.68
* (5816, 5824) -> 28.39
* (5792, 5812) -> 28.43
